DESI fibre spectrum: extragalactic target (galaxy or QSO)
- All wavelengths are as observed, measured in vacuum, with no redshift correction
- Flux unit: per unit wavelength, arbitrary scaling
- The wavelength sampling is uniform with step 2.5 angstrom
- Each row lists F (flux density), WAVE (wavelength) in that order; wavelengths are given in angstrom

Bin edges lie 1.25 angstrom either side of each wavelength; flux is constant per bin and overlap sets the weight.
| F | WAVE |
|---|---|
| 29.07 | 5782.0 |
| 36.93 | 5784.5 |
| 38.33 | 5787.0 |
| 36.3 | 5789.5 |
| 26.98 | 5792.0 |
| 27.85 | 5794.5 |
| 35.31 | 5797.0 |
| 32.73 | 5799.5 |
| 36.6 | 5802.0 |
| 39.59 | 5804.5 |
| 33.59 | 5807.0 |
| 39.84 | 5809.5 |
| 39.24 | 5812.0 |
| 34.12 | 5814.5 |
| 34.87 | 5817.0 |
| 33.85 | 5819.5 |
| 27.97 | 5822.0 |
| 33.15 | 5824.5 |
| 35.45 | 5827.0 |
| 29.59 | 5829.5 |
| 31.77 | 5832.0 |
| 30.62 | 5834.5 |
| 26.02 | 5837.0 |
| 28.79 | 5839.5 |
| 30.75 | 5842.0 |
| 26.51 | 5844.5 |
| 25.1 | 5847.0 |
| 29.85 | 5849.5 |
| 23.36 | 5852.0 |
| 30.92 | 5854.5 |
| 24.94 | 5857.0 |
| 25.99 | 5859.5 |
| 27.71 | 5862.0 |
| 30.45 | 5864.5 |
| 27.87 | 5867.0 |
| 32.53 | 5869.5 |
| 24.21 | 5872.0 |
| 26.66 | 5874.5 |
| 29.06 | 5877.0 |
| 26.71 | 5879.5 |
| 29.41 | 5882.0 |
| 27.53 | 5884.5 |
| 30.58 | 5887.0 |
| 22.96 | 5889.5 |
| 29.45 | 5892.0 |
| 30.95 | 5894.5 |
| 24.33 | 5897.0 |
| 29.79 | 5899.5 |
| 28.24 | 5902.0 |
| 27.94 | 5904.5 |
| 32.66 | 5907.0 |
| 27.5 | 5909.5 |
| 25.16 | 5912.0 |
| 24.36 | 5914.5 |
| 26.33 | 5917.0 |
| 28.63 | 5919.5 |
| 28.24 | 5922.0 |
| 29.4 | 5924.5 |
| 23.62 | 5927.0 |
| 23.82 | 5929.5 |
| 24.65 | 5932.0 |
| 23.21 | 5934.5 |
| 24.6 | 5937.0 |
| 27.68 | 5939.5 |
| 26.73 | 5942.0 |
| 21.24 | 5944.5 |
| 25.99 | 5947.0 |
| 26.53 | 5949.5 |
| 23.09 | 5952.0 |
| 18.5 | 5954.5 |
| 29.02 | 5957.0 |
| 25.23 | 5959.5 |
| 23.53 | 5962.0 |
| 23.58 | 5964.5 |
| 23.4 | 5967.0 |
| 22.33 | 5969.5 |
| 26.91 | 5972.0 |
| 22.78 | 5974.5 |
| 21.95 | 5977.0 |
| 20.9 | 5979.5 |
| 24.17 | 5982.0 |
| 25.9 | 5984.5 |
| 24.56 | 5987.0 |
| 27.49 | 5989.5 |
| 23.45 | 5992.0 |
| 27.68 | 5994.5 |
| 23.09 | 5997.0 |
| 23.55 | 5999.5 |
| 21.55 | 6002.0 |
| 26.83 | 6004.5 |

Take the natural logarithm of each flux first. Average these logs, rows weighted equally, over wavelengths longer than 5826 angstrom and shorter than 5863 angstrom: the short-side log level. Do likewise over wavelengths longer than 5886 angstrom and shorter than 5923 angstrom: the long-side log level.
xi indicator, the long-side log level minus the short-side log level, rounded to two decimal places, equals -0.02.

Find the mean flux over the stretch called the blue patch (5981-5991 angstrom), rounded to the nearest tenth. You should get 25.5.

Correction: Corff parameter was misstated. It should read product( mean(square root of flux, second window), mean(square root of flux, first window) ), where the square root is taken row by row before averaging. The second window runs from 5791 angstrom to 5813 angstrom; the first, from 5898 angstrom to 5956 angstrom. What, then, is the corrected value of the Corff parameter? 29.9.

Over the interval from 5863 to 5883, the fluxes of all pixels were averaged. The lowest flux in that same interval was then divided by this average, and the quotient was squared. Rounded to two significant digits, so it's 0.73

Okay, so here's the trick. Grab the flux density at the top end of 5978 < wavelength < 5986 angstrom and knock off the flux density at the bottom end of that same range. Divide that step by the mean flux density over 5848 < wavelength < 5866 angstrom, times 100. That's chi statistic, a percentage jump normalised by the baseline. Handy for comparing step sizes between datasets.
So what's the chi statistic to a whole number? 18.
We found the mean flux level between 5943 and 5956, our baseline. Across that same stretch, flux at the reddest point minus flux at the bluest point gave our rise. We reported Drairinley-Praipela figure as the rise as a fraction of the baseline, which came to -0.12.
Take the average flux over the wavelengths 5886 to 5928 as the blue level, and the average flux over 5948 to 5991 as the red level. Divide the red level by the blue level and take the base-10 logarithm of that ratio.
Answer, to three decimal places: -0.060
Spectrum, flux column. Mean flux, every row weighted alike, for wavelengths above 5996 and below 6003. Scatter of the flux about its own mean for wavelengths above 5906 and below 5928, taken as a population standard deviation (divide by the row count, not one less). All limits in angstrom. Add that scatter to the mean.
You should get 25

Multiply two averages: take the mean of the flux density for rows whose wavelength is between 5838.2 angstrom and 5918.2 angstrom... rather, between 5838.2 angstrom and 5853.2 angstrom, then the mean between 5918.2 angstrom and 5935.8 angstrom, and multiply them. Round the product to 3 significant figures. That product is 711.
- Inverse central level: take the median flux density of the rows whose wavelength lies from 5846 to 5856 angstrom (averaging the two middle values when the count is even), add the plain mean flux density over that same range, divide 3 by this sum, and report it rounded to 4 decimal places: 0.0548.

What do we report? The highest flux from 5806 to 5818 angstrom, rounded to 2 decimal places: 39.84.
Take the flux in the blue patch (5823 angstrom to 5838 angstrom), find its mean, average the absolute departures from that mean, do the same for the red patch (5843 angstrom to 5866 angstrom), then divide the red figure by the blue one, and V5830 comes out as 0.95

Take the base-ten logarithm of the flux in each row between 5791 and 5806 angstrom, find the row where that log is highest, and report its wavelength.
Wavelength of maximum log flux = 5804.5 angstrom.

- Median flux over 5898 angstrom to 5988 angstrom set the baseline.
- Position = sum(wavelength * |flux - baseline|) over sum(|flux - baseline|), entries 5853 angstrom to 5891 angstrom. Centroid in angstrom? 5872.3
